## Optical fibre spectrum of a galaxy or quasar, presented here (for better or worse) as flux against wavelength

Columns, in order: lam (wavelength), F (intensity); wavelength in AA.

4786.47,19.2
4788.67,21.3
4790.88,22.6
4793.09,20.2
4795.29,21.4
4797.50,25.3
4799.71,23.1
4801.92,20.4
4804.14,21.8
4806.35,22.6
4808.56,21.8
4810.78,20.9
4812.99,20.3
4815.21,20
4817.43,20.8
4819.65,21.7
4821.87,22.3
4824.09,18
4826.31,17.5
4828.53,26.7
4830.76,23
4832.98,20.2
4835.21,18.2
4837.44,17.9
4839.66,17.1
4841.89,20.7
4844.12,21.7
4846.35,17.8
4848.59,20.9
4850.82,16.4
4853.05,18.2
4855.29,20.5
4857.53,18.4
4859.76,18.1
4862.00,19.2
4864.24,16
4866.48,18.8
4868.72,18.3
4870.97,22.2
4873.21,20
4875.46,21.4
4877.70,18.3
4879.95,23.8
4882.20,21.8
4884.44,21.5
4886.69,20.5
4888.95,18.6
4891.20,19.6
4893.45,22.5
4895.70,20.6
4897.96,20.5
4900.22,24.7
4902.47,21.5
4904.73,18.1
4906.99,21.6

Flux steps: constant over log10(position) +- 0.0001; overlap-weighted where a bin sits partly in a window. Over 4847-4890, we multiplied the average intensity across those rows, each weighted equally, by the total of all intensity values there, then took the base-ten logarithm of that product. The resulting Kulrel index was 3.86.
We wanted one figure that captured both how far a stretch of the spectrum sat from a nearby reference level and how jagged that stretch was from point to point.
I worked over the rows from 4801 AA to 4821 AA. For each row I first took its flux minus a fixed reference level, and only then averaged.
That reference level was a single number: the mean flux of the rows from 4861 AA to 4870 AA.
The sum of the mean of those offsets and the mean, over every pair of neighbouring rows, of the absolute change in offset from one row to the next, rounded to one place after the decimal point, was 3.9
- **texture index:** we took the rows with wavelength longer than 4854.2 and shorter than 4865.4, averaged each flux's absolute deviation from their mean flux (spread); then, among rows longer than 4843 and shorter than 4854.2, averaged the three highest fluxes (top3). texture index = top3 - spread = 19.1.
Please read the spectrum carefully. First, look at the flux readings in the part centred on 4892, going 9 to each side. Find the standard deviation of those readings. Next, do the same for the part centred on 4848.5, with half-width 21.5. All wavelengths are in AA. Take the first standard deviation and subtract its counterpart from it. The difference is -0.7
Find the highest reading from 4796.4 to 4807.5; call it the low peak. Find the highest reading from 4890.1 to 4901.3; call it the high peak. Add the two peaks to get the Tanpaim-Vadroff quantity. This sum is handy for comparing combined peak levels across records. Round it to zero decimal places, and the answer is 50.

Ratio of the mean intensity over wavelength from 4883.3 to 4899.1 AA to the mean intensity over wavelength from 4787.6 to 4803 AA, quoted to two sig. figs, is 0.93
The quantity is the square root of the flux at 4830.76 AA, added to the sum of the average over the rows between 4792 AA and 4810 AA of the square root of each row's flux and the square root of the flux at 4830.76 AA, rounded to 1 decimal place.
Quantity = 14.3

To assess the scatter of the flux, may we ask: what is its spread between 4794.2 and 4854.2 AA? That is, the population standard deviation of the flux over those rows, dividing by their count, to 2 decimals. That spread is 2.42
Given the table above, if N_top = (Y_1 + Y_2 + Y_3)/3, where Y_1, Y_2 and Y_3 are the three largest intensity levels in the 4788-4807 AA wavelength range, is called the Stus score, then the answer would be 23.7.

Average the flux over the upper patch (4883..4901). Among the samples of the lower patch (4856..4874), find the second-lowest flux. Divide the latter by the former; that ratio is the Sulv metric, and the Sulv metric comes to 0.86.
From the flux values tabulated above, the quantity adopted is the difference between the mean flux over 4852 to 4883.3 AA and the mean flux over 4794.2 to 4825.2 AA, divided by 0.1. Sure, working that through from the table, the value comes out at -18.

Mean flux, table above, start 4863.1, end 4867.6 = 17.4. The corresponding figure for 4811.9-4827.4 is 20.1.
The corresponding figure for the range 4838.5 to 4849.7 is 19.6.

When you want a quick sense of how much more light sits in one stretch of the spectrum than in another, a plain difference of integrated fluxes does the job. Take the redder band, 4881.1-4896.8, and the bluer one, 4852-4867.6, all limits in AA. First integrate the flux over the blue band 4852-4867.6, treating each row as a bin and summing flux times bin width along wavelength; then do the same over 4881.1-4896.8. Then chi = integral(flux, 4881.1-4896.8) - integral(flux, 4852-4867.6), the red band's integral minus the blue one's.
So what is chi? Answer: 38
